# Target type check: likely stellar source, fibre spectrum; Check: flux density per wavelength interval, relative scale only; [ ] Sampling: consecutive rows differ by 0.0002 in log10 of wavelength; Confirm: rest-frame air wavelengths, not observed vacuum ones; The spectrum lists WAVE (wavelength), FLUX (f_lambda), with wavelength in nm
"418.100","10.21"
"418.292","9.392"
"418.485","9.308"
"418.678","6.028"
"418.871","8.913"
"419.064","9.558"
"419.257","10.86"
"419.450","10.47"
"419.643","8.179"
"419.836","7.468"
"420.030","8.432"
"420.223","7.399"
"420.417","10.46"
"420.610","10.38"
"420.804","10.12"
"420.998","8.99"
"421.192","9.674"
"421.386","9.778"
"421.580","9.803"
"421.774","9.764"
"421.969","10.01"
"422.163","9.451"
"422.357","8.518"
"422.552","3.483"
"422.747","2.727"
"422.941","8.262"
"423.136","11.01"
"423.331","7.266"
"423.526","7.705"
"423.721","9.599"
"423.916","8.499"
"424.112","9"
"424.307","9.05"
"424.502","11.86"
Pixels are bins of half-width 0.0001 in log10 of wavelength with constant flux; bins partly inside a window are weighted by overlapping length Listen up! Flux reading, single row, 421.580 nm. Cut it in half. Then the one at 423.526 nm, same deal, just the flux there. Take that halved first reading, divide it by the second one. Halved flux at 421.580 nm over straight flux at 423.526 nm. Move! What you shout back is 0.64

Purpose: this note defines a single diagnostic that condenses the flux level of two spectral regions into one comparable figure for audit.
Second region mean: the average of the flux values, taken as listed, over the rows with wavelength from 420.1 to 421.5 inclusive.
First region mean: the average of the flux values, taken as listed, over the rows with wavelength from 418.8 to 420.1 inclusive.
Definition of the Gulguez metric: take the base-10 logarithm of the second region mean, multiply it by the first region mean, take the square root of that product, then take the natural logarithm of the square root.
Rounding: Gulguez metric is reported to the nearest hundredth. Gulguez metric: 1.10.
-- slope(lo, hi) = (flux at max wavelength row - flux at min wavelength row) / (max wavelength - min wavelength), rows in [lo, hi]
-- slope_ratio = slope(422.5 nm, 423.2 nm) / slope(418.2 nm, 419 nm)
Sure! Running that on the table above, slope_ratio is -15.6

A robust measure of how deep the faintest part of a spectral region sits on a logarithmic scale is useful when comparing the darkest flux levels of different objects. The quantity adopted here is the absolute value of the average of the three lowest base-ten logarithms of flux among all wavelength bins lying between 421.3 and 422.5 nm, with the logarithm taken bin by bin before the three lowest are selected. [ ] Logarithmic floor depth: 0.97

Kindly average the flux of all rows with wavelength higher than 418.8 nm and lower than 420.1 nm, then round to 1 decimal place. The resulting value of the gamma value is 9.1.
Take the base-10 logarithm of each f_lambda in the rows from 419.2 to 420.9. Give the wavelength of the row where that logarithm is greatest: 419.257 nm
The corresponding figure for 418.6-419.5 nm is 419.257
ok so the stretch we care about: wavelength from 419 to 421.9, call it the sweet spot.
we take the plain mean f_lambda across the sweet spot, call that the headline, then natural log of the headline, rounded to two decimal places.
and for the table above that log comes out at 2.24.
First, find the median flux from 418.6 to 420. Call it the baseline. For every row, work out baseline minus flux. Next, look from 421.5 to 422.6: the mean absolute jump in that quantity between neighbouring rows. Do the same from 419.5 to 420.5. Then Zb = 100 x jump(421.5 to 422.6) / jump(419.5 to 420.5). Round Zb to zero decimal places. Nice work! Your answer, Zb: 94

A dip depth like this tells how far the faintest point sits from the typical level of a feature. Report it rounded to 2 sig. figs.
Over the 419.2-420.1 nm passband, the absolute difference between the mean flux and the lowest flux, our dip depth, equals 1.6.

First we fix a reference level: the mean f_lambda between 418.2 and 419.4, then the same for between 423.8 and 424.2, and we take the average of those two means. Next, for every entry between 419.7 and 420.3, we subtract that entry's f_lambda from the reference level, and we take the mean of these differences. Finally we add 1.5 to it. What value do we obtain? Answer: 2.6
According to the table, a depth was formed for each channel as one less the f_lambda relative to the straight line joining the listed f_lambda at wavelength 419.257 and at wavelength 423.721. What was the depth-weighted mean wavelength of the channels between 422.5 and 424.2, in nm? 422.92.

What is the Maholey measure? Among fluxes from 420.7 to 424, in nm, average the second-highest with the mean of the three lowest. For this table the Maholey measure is 7.3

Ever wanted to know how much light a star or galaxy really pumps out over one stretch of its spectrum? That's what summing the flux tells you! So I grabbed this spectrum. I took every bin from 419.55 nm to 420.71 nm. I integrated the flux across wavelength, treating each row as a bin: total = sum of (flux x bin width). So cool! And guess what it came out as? 10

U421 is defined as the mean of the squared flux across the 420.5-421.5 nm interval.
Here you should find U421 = 96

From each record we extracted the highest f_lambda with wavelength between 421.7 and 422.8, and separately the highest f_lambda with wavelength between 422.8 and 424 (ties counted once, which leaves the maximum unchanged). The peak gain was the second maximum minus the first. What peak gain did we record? 1.0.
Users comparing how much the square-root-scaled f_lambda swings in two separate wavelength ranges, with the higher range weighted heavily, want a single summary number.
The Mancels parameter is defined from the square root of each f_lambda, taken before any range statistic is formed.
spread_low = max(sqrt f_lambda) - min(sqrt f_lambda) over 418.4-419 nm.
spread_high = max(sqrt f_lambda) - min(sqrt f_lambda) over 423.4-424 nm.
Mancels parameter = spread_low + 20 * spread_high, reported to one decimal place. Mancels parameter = 7.0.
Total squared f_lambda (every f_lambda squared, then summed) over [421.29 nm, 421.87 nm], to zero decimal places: 287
